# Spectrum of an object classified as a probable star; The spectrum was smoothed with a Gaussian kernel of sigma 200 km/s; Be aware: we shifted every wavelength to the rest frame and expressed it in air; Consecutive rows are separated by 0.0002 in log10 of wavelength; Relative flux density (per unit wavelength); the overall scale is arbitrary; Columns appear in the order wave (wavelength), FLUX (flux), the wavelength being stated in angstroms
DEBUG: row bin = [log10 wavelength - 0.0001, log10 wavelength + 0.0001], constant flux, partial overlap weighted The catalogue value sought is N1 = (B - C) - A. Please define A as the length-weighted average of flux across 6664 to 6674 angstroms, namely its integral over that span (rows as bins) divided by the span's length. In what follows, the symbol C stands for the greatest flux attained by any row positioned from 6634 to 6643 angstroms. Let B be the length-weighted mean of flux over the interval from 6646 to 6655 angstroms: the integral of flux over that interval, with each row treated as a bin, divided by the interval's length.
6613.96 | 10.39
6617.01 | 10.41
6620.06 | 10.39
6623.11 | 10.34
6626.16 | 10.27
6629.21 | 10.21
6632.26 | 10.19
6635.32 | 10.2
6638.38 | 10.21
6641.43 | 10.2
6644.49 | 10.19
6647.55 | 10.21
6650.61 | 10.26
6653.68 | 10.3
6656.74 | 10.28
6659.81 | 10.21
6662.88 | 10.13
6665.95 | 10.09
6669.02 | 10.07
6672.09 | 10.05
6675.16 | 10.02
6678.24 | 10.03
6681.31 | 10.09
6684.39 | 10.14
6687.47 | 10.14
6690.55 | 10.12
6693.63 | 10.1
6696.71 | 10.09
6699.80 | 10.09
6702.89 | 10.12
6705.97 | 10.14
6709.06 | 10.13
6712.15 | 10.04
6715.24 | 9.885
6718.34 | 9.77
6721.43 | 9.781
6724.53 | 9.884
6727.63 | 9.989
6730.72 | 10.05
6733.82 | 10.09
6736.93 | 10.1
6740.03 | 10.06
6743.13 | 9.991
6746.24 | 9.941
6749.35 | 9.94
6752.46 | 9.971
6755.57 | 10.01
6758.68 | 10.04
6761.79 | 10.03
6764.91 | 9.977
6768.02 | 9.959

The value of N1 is -10.03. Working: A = 10.1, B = 10.3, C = 10.21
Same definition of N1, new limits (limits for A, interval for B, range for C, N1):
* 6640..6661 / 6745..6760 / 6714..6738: -10.36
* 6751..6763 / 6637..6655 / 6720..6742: -9.89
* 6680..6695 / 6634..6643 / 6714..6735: -10.00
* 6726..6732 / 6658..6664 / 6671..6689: -10.00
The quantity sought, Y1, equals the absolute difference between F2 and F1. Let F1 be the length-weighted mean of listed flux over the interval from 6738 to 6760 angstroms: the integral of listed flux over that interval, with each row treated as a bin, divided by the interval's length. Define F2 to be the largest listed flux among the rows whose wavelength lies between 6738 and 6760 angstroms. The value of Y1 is 0.064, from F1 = 10.0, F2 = 10.06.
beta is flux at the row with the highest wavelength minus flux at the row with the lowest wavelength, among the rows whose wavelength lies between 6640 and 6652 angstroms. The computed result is 0.06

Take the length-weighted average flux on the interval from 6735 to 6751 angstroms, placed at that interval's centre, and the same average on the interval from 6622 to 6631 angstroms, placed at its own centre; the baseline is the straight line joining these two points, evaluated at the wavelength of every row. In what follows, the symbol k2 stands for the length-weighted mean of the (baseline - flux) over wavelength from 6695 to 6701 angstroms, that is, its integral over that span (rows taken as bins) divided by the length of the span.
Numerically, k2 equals 0.018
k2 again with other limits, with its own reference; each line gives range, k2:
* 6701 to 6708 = -0.035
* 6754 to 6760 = -0.054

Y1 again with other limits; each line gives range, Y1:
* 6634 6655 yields 0.076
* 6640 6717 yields 0.177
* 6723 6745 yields 0.077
